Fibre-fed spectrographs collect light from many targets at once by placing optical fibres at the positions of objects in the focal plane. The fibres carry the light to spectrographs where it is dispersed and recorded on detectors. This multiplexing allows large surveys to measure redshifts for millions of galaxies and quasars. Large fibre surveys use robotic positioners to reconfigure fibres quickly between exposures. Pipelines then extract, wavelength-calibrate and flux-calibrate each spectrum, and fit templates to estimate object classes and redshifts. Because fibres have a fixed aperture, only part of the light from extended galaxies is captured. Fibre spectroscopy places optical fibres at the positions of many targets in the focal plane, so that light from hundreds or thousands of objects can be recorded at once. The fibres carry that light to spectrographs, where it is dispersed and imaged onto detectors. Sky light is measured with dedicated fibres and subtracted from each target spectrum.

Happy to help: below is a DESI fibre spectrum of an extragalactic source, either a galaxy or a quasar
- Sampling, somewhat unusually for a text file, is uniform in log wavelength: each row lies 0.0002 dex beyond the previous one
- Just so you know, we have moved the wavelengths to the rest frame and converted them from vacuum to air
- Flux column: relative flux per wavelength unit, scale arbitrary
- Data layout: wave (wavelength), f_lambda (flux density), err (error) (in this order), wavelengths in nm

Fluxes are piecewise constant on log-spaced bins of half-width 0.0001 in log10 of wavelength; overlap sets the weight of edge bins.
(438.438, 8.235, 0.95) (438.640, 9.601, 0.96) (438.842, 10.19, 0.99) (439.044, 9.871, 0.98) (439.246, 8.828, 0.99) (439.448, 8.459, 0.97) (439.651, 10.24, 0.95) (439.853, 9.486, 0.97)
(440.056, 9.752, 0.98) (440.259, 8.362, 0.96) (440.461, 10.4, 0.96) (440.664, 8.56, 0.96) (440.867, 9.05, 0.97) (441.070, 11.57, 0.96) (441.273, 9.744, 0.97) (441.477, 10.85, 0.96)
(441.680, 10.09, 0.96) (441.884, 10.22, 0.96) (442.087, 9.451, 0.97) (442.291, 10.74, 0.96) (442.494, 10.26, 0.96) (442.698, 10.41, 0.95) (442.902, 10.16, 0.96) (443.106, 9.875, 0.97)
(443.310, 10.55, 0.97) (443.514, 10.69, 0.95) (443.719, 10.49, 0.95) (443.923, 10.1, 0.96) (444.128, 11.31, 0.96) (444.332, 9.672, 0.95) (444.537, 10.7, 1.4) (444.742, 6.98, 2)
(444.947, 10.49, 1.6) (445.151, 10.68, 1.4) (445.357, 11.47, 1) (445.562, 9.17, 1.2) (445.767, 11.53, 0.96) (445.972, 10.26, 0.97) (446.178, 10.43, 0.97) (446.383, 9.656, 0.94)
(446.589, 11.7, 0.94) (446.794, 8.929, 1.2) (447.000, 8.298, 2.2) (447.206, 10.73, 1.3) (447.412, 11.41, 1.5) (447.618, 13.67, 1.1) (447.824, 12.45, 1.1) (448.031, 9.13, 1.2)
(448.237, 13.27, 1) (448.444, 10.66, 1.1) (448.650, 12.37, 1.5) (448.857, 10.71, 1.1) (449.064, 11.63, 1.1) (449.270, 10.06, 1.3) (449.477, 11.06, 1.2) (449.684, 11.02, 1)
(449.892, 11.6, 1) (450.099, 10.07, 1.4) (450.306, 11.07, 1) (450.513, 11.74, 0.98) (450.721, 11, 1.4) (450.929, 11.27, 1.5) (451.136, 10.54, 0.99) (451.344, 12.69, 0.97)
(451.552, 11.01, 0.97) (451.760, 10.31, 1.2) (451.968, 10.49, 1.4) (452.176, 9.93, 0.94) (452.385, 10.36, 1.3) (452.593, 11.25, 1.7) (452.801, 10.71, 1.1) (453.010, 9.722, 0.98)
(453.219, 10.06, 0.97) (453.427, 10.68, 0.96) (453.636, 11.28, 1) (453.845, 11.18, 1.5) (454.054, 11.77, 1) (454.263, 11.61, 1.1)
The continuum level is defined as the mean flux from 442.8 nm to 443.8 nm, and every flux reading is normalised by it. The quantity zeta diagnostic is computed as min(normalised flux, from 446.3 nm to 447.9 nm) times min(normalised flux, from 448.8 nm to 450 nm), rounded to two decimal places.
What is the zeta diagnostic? 0.78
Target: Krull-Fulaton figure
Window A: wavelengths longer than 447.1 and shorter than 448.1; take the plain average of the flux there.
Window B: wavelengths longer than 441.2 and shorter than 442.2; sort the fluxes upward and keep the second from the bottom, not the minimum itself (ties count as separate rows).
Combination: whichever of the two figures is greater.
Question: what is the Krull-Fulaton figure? 11.5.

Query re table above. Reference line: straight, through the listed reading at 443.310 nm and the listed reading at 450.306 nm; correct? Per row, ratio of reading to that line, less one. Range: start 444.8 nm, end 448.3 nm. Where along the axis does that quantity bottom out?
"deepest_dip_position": 447.000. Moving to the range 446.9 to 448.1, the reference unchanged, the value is 447.000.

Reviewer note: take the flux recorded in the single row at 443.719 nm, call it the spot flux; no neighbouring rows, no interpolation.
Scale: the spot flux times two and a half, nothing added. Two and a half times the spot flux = 26.2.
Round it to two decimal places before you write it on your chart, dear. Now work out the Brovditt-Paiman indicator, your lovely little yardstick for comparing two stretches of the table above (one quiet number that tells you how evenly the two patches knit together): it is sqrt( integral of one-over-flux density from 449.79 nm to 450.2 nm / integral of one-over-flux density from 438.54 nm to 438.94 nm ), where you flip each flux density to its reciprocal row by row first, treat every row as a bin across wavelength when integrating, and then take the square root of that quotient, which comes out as 0.97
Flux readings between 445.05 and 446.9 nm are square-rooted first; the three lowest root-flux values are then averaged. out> 3.04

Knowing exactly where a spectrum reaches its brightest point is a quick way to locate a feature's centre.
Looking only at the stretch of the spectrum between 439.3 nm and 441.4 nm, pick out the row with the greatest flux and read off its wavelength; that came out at 441.070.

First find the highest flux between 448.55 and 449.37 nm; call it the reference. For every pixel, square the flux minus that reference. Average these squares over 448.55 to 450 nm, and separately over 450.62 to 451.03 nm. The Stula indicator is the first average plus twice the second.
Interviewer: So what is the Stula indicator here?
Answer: 4.9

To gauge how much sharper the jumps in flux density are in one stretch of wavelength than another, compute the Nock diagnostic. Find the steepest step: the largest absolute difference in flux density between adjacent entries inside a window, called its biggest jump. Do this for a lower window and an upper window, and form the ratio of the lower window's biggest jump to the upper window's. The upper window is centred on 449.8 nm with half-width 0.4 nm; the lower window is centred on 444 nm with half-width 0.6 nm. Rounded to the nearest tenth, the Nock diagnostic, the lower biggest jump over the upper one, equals 1.1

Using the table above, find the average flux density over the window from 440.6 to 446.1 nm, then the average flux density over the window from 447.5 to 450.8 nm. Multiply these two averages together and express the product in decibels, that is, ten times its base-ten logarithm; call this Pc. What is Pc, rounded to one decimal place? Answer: 20.6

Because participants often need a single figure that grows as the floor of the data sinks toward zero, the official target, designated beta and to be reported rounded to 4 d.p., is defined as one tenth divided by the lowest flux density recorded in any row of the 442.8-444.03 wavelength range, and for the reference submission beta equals 0.0101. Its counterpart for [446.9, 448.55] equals 0.0121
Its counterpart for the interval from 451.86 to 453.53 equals 0.0103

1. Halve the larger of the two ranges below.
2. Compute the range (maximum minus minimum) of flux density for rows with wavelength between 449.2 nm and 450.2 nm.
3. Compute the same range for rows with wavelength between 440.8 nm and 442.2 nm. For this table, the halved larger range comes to 1.3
